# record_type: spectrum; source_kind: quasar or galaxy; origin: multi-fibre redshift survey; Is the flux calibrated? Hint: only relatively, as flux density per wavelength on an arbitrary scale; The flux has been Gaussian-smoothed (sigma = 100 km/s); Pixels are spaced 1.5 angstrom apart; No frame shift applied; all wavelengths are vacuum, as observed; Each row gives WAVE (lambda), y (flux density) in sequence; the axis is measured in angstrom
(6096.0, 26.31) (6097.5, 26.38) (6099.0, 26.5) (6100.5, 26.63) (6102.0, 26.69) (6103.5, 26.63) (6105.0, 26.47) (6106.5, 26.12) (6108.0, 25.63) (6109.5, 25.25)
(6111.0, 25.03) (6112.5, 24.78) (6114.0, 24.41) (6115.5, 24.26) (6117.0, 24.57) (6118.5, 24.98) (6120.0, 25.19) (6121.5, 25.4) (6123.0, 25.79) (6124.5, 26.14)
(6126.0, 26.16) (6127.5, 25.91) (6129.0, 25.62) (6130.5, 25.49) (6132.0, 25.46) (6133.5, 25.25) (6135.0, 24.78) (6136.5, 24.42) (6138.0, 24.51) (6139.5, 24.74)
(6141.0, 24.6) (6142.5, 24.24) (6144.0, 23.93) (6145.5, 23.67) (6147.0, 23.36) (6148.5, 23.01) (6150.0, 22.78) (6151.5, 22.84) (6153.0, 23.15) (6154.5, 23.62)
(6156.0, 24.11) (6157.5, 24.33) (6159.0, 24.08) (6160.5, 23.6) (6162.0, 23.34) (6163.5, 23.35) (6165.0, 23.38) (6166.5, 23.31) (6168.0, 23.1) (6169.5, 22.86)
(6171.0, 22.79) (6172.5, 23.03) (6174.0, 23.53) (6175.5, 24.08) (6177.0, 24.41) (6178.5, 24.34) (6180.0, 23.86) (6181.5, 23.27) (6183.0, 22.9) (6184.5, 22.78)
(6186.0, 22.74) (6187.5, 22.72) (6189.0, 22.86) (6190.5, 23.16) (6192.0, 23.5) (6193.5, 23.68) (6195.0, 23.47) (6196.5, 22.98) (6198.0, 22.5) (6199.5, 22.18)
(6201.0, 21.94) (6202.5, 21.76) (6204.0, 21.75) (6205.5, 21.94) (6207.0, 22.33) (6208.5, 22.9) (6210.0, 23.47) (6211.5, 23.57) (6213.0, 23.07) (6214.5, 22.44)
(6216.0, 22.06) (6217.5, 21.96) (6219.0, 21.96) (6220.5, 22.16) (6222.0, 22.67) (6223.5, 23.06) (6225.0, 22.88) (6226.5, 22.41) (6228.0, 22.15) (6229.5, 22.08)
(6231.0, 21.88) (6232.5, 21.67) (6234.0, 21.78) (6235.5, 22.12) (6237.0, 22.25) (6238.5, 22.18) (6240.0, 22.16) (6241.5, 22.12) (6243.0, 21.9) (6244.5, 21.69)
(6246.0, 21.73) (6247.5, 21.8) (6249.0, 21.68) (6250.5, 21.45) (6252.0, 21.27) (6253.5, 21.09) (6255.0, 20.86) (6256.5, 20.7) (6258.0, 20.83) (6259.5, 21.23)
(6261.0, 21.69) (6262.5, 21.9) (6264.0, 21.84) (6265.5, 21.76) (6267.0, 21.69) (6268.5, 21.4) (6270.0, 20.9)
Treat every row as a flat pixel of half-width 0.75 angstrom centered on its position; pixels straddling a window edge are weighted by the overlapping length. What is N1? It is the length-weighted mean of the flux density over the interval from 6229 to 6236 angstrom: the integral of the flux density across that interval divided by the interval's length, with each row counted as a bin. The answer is 21.9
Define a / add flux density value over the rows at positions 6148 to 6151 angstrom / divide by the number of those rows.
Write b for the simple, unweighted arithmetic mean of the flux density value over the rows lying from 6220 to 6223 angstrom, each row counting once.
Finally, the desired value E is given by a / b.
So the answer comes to 1.02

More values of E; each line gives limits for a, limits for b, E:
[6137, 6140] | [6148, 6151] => 1.08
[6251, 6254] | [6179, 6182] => 0.90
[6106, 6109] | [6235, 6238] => 1.17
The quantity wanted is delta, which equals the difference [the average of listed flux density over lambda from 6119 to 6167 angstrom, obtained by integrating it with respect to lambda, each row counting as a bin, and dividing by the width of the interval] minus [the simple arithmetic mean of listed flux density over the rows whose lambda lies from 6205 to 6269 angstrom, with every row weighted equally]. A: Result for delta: 2.4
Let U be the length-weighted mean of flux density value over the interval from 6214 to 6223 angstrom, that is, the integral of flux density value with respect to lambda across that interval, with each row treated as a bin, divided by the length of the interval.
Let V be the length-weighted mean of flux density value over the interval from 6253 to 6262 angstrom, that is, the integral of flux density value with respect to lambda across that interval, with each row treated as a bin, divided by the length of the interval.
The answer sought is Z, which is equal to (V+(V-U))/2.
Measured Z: 10.0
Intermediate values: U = 22.2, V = 21.1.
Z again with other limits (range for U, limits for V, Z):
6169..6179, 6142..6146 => 12.2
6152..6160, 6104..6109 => 14.2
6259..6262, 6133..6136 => 14.2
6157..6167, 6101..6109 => 14.5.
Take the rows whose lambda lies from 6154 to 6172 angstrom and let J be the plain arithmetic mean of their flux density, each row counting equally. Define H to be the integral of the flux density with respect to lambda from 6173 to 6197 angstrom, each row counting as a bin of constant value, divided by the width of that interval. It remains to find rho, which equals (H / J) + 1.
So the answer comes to 2.00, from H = 23.4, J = 23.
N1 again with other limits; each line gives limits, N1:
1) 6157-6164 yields 23.7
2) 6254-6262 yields 21.1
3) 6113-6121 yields 24.7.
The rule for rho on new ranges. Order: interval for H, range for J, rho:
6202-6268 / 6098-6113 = 1.85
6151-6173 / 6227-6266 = 2.08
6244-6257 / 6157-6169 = 1.91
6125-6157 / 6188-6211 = 2.07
